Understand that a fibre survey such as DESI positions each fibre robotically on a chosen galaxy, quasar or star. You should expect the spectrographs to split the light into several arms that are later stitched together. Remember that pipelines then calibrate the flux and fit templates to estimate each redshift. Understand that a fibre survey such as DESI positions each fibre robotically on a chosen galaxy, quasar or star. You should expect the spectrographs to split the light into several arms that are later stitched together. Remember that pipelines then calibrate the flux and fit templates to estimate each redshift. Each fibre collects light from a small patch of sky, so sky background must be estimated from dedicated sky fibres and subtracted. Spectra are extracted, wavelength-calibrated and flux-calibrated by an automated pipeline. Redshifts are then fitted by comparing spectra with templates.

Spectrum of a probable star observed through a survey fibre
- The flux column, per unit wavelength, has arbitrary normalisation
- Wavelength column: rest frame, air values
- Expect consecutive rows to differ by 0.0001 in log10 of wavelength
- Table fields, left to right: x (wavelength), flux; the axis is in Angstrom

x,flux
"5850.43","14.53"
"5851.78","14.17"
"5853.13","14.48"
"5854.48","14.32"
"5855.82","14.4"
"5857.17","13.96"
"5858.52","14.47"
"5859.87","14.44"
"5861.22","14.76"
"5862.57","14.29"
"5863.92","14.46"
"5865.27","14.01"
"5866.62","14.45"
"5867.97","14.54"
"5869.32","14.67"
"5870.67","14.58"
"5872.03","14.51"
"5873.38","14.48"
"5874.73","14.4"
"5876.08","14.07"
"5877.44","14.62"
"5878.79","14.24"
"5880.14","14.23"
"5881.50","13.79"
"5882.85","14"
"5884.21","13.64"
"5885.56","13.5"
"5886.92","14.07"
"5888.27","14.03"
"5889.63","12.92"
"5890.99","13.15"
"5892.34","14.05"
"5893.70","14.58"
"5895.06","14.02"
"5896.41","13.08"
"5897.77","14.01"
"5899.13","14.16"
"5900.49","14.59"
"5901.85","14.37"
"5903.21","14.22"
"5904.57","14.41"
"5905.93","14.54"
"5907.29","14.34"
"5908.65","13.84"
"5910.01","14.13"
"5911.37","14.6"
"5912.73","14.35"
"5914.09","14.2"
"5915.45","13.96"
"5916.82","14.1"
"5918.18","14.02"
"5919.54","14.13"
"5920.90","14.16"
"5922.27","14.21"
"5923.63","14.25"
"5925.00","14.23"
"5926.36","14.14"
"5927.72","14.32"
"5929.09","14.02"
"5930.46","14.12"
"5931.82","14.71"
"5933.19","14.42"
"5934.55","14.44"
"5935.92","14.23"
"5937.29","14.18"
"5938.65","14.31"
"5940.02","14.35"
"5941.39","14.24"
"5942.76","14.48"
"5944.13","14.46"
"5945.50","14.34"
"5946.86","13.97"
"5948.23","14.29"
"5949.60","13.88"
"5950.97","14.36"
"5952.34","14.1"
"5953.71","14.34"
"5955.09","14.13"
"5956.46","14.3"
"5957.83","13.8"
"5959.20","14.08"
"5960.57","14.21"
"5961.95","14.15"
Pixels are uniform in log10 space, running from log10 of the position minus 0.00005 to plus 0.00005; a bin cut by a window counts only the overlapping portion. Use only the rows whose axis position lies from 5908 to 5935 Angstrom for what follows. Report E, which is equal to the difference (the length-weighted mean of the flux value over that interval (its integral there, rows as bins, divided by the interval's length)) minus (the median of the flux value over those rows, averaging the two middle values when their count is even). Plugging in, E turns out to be 0.039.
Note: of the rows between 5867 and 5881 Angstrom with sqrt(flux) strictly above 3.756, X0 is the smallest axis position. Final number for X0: 5867.97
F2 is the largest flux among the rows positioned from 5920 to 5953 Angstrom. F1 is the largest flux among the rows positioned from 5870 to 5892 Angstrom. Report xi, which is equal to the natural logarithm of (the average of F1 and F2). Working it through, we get 2.69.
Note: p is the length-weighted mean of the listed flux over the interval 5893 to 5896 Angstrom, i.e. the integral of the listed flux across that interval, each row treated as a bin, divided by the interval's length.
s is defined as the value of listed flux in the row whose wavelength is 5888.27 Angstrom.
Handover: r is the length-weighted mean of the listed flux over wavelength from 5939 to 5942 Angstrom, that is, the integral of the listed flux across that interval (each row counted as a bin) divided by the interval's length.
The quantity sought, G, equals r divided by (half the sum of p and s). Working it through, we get 1.01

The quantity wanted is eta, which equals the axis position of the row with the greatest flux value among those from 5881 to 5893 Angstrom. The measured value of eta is 5886.92 Angstrom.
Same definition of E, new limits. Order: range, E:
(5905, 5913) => -0.039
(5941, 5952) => -0.061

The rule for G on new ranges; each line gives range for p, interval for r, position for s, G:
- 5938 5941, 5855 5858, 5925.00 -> 1.00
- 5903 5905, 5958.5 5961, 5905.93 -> 0.98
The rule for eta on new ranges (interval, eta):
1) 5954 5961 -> 5956.46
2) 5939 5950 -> 5942.76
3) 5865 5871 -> 5869.32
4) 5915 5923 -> 5922.27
